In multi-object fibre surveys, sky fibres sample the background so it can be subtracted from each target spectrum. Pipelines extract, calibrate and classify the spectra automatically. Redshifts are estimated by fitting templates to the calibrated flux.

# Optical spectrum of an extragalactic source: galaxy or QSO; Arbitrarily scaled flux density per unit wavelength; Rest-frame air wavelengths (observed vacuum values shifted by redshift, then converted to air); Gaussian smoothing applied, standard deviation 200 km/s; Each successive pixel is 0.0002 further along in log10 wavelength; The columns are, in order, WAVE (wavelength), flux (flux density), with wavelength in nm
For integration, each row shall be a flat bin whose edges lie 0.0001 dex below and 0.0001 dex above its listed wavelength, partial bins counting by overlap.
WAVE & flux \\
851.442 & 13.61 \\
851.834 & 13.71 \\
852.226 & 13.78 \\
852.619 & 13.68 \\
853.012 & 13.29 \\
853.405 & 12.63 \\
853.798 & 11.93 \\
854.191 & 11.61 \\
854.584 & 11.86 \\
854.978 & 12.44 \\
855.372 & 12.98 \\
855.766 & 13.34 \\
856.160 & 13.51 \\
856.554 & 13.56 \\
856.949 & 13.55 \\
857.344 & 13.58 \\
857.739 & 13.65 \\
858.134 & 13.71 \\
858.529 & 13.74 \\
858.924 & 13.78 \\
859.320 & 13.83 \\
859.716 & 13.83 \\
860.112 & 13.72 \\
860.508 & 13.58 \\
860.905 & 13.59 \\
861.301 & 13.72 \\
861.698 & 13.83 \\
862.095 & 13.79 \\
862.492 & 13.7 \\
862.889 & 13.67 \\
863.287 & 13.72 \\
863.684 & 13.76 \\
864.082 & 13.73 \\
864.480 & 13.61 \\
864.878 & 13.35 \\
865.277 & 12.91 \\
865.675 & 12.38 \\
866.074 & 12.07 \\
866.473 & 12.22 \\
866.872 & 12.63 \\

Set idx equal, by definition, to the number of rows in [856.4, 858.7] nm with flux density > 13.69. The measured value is 2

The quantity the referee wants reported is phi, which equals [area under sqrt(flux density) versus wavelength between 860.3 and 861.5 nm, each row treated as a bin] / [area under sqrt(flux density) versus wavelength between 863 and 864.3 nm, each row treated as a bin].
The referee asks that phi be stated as 0.92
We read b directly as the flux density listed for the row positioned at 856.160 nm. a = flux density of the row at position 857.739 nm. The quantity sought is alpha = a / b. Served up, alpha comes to 1.01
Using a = 13.65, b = 13.51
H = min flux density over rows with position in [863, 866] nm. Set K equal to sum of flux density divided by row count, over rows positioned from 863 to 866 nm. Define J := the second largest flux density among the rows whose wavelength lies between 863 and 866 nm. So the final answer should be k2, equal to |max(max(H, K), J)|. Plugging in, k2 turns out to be 13.7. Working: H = 12.38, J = 13.73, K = 13.4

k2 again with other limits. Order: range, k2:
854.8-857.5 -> 13.6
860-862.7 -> 13.8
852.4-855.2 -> 13.3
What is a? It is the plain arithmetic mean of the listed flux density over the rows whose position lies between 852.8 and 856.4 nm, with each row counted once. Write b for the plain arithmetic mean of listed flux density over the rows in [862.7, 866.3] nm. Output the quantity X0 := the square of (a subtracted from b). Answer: 0.4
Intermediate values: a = 12.6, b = 13.2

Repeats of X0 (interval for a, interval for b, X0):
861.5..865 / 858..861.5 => 0.0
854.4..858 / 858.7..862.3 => 0.3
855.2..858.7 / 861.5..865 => 0.0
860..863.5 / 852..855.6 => 1.0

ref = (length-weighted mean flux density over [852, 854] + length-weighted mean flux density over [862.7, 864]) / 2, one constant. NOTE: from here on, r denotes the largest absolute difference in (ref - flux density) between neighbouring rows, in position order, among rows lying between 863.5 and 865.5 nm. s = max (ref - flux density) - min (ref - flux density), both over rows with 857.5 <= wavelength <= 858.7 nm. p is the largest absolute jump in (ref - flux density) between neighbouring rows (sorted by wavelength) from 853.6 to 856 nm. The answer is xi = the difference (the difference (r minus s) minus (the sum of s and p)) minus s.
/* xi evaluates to 0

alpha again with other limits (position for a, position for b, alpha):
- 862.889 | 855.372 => 1.05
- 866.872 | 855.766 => 0.95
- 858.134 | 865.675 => 1.11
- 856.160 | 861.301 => 0.98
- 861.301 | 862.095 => 0.99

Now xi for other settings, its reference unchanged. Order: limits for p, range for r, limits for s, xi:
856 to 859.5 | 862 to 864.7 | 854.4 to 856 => -4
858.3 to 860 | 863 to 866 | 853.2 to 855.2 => -3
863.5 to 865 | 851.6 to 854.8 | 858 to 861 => 0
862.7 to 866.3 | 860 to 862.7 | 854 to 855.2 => -3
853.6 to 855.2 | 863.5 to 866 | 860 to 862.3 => -1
